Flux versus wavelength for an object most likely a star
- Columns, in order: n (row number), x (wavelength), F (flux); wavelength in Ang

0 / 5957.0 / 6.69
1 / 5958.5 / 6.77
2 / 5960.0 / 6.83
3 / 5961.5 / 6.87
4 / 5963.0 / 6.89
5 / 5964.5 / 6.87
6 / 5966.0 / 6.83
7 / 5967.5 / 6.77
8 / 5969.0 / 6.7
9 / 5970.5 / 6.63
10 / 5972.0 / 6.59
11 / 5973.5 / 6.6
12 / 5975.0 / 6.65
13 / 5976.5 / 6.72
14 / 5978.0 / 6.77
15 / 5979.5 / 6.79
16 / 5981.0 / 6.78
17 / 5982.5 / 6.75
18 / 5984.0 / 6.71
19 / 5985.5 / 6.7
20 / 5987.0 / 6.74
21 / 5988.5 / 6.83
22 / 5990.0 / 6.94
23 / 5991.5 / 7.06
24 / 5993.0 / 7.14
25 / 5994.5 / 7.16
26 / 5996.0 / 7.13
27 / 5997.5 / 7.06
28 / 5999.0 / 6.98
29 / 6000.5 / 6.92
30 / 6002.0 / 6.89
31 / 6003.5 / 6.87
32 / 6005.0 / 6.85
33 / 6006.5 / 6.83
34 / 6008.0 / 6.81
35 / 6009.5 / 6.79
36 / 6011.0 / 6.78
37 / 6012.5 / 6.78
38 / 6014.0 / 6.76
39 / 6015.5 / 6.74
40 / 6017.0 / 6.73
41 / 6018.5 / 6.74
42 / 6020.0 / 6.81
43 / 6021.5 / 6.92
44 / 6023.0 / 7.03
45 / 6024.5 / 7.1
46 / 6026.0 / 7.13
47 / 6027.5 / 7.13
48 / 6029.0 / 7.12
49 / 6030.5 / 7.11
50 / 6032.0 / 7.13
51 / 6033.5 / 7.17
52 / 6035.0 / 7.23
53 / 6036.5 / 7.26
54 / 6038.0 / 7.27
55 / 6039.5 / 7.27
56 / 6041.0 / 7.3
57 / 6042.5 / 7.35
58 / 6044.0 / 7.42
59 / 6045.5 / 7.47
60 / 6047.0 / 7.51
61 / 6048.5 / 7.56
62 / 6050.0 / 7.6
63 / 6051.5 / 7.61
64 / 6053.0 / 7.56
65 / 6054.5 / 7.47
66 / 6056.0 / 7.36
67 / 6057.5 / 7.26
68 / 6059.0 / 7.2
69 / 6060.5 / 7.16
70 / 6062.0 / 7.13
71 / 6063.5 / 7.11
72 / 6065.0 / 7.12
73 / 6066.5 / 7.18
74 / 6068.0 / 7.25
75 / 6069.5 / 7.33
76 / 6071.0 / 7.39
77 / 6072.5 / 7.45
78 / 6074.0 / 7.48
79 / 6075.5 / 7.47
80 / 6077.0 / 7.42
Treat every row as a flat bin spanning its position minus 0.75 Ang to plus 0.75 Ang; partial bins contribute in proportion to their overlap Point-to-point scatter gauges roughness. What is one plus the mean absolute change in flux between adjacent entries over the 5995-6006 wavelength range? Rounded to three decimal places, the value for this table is 1.047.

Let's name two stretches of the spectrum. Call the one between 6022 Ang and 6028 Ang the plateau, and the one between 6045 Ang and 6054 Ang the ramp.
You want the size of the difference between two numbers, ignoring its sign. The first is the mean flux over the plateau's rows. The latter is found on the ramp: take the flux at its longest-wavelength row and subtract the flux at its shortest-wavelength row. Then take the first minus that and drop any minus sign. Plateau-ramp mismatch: 7.0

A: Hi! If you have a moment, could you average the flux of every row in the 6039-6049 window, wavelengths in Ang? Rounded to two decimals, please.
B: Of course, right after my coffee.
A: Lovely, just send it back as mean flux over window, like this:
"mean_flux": 7.41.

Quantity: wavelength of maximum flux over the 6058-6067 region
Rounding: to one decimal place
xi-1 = 6059.0 Ang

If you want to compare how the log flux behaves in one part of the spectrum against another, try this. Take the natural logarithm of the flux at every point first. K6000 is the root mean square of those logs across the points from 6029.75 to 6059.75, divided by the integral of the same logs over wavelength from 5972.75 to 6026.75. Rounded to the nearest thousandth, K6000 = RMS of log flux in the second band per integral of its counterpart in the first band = 0.019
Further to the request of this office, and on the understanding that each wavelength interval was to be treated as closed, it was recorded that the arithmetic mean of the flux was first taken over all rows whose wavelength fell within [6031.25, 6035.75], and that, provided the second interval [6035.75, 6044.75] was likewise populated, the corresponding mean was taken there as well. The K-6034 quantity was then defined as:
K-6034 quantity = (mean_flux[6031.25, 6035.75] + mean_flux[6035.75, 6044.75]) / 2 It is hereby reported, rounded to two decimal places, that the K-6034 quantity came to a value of 7.24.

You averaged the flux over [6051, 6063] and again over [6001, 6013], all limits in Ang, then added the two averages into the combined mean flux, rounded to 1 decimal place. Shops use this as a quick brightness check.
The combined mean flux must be 14.2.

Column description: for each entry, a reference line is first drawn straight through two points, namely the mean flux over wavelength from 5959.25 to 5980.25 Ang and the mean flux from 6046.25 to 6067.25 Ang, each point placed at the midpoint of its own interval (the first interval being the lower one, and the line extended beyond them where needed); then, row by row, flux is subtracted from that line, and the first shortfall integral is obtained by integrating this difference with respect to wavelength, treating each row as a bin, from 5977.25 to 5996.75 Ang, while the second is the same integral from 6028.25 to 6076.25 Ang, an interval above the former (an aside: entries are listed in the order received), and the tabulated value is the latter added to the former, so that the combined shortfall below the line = -0.7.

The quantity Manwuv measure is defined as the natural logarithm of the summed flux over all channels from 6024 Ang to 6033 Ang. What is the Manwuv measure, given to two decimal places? 3.75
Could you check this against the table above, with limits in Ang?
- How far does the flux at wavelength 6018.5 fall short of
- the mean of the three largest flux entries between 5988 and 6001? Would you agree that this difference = 0.4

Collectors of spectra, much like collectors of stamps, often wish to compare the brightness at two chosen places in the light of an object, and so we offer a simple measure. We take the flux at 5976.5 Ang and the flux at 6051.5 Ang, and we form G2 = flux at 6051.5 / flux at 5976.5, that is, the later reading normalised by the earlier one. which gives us 1.13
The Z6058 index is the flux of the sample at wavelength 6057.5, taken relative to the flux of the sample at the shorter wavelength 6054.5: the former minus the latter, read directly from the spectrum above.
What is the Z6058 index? -0.21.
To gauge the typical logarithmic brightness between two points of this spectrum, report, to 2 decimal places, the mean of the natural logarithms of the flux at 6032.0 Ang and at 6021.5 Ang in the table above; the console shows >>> 1.95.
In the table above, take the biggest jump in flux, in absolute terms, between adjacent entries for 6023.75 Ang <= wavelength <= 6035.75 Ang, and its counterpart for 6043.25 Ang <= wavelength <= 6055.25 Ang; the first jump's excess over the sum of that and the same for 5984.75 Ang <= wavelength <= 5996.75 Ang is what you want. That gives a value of -0.15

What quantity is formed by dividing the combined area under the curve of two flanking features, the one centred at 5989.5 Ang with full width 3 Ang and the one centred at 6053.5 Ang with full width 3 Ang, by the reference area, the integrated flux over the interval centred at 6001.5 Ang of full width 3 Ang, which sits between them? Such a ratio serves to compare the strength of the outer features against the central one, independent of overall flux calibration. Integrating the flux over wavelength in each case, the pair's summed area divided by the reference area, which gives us 2.09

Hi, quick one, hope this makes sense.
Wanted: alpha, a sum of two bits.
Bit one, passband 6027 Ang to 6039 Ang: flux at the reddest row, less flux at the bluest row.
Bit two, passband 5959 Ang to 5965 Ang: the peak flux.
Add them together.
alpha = 7.0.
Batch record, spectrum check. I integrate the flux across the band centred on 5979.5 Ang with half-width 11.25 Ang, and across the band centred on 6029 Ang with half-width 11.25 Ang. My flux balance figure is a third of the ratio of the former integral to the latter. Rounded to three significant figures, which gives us 0.316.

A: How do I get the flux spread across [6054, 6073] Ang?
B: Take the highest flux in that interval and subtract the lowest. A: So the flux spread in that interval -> 0.36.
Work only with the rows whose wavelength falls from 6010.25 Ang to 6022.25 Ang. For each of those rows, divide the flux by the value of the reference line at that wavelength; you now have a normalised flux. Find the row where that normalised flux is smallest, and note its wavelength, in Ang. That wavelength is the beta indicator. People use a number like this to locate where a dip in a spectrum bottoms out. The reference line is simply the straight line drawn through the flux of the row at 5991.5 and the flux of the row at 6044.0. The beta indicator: 6017.0 Ang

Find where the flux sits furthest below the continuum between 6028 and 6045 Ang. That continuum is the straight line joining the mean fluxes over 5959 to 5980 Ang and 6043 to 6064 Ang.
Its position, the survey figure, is 6030.5 Ang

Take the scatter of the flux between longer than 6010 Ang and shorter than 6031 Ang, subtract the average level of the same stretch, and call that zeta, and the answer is -6.75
